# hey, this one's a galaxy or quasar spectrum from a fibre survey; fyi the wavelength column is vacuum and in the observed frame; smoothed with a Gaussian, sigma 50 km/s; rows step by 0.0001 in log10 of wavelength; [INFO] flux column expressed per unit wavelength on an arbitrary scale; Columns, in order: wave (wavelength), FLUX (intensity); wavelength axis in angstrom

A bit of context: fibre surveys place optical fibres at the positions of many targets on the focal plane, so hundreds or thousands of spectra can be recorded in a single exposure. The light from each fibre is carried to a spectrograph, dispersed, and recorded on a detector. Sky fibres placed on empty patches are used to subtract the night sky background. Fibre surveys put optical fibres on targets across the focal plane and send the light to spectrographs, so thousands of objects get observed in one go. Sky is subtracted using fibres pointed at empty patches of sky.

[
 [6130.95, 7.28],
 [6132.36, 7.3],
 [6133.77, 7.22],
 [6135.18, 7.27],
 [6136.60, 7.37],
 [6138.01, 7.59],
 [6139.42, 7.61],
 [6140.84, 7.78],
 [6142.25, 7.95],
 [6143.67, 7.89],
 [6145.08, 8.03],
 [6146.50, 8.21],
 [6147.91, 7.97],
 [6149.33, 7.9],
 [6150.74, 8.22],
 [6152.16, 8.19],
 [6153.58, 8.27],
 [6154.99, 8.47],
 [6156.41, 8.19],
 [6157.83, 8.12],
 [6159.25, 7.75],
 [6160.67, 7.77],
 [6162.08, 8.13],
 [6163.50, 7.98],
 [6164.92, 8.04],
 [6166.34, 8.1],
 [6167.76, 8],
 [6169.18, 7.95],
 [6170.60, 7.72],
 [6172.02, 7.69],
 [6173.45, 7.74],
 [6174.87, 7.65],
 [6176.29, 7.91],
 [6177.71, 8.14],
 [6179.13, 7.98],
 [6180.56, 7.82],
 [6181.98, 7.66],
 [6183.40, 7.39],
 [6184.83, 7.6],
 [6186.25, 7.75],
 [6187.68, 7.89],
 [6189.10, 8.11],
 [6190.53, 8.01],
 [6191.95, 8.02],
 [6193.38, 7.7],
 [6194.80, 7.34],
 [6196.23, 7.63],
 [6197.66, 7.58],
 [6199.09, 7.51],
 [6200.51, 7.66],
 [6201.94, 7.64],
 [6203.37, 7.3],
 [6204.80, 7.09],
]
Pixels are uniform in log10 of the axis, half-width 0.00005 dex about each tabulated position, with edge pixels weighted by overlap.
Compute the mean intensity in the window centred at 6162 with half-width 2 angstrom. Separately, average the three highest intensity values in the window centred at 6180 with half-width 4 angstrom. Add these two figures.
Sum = 16.0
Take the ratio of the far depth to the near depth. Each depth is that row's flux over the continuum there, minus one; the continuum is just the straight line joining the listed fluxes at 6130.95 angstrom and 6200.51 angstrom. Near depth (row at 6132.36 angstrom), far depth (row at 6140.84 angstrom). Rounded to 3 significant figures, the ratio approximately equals 36.0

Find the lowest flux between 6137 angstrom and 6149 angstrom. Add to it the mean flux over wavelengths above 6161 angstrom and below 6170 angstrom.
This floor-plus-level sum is 15.6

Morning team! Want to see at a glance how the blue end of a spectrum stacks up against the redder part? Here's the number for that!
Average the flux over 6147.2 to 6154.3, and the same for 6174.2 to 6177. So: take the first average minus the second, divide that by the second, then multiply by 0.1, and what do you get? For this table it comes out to 0.0042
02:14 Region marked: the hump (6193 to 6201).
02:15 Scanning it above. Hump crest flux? 7.7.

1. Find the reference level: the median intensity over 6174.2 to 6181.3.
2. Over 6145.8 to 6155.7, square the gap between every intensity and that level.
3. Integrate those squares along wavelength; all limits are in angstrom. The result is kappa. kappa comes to 1.0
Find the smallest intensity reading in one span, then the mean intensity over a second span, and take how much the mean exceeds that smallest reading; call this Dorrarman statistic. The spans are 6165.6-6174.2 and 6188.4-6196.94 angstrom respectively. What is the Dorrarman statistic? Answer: 0.11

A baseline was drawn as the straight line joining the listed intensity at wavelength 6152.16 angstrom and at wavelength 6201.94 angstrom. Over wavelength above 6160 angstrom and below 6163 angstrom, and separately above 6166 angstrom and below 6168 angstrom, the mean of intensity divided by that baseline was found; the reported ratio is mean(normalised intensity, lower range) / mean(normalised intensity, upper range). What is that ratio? 0.98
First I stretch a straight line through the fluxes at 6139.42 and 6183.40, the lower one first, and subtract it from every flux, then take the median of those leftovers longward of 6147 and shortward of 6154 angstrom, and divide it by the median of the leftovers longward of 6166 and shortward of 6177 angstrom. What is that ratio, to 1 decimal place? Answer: 1.6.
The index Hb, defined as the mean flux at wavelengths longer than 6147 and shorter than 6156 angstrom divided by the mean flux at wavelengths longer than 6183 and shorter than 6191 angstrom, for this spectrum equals 1.05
